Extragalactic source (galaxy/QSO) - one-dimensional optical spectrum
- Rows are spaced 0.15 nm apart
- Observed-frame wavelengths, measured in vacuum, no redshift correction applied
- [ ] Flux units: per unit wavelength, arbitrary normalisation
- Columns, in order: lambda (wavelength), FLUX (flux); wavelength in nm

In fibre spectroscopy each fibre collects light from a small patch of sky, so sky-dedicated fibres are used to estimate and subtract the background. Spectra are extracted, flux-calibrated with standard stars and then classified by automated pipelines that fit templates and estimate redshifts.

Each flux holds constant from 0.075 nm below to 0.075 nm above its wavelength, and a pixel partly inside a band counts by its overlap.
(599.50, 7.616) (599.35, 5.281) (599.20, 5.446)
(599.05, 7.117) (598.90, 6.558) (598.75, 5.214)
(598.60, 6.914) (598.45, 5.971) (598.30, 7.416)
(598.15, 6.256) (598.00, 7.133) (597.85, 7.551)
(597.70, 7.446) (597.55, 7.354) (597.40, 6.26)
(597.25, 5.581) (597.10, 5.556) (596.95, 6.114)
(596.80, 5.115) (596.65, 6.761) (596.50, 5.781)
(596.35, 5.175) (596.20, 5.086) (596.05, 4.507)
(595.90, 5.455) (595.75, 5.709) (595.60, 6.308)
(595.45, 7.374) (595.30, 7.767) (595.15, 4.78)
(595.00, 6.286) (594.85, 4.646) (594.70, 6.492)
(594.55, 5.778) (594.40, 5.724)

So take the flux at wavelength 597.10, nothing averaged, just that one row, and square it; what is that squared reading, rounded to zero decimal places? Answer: 31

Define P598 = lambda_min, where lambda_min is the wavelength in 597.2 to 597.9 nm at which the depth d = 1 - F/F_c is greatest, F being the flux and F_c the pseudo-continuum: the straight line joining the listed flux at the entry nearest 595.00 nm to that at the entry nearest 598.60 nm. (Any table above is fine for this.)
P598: 597.25 nm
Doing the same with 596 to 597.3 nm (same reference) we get 596.05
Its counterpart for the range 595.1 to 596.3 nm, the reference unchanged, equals 596.05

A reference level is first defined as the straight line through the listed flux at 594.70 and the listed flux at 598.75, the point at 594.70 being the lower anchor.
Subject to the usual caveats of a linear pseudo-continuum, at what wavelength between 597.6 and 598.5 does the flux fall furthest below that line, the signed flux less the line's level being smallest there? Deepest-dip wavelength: 598.45 nm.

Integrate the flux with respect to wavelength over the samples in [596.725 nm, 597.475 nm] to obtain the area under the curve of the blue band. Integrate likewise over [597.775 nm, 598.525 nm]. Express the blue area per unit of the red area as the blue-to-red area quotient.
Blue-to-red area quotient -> 0.83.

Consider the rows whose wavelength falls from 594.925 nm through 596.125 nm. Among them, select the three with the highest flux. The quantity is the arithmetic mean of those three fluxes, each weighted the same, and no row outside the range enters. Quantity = 7.1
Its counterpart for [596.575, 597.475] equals 6.4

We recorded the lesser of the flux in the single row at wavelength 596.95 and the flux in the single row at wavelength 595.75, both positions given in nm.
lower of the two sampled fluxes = 5.71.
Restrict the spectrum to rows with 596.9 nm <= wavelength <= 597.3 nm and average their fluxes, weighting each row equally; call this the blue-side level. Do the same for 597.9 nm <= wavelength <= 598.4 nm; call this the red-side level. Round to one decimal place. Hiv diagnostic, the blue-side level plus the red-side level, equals 12.7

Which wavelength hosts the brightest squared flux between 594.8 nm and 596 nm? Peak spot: 595.30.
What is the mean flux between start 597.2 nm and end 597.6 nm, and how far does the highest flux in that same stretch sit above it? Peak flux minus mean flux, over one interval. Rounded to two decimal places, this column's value 0.96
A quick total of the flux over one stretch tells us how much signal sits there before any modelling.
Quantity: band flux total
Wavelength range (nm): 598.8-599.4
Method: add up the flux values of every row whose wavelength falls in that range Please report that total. 24.4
